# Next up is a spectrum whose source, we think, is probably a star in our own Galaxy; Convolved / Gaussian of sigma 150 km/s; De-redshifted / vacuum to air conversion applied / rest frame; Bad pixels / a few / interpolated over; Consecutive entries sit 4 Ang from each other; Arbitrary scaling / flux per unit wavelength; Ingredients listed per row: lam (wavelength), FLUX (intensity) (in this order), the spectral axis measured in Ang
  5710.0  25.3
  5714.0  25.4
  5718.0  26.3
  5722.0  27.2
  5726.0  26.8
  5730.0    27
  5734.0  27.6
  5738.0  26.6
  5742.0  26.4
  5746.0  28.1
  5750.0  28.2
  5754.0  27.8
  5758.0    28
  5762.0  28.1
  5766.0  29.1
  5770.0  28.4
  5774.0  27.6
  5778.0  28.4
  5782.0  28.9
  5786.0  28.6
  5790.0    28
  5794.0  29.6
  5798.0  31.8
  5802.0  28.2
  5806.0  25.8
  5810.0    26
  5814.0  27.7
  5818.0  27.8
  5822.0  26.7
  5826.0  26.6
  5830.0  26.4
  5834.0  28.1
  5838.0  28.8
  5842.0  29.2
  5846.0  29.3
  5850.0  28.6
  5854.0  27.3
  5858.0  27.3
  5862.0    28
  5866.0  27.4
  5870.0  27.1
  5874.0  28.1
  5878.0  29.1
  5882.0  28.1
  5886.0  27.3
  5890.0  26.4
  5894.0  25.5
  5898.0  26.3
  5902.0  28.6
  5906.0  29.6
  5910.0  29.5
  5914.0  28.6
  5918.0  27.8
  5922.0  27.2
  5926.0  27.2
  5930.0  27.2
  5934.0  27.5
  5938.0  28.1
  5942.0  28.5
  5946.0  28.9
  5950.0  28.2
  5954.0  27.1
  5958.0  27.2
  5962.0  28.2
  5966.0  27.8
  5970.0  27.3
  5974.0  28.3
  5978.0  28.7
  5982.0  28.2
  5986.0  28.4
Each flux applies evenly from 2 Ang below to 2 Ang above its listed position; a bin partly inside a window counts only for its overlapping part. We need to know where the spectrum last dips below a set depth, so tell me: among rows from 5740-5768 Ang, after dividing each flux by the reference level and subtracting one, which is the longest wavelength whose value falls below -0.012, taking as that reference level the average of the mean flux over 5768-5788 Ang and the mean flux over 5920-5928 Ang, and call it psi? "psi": 5742.0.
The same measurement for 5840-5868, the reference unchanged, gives 5866.0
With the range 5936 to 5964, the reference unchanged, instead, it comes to 5958.0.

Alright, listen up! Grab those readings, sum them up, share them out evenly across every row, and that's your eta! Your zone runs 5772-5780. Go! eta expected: 28.0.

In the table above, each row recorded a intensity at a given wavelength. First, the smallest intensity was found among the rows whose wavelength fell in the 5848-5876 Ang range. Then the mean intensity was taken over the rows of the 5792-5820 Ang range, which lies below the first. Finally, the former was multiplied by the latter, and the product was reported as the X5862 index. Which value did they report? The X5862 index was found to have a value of 762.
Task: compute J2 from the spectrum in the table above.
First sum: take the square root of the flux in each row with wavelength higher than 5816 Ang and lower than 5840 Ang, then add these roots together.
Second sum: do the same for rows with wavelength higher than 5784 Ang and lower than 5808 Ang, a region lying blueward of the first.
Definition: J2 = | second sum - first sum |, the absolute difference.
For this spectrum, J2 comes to 0.71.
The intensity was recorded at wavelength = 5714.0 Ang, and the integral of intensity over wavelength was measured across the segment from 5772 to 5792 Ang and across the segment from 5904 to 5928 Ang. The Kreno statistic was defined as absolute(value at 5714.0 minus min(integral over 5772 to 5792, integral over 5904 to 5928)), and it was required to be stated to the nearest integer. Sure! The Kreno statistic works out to 541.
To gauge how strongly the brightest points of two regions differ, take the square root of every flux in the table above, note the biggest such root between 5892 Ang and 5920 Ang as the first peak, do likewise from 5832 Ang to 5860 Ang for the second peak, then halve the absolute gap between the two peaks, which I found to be 0.014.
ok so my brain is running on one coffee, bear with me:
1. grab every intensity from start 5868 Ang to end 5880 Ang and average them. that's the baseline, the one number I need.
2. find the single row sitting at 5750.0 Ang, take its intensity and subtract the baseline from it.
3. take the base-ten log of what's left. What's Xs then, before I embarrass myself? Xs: -1.0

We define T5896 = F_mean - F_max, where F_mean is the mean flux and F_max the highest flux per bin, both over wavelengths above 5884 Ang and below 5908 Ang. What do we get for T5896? -2.32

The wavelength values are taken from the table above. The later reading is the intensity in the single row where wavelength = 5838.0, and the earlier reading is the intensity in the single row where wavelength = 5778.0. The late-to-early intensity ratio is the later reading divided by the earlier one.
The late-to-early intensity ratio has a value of 1.01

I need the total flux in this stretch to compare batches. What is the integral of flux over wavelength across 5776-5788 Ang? 344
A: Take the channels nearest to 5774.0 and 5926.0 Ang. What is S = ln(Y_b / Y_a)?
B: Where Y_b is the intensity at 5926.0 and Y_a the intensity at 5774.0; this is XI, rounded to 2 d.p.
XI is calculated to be -0.01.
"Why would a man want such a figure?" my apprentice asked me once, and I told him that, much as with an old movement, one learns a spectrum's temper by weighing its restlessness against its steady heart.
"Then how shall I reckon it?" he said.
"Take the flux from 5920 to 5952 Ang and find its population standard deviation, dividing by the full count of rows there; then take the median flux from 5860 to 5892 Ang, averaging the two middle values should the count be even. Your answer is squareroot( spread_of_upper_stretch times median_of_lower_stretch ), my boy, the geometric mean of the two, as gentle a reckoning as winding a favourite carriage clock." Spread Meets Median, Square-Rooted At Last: 4.2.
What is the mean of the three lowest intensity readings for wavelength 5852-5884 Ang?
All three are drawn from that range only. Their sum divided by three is 27.2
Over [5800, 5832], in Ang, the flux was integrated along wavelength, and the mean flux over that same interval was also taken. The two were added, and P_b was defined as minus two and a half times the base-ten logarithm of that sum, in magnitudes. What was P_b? -7.37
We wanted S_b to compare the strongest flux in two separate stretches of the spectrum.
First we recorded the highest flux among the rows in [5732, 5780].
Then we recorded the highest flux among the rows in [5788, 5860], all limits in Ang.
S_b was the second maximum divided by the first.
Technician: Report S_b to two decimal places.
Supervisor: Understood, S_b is 1.09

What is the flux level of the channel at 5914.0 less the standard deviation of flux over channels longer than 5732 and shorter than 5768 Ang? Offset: 27.8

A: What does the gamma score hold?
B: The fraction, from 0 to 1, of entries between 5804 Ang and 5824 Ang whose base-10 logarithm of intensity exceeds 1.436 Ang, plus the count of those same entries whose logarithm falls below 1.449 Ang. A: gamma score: 5.4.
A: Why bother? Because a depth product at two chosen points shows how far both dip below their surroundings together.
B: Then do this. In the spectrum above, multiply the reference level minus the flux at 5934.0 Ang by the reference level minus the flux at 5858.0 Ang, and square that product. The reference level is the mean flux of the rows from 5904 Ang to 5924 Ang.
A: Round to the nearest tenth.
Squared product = 1.7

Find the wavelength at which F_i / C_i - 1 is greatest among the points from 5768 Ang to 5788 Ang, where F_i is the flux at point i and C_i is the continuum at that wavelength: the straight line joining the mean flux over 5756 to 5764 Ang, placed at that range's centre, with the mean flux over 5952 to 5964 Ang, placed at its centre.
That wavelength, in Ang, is 5782.0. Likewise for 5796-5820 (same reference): 5798.0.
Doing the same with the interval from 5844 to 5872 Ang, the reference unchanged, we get 5846.0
